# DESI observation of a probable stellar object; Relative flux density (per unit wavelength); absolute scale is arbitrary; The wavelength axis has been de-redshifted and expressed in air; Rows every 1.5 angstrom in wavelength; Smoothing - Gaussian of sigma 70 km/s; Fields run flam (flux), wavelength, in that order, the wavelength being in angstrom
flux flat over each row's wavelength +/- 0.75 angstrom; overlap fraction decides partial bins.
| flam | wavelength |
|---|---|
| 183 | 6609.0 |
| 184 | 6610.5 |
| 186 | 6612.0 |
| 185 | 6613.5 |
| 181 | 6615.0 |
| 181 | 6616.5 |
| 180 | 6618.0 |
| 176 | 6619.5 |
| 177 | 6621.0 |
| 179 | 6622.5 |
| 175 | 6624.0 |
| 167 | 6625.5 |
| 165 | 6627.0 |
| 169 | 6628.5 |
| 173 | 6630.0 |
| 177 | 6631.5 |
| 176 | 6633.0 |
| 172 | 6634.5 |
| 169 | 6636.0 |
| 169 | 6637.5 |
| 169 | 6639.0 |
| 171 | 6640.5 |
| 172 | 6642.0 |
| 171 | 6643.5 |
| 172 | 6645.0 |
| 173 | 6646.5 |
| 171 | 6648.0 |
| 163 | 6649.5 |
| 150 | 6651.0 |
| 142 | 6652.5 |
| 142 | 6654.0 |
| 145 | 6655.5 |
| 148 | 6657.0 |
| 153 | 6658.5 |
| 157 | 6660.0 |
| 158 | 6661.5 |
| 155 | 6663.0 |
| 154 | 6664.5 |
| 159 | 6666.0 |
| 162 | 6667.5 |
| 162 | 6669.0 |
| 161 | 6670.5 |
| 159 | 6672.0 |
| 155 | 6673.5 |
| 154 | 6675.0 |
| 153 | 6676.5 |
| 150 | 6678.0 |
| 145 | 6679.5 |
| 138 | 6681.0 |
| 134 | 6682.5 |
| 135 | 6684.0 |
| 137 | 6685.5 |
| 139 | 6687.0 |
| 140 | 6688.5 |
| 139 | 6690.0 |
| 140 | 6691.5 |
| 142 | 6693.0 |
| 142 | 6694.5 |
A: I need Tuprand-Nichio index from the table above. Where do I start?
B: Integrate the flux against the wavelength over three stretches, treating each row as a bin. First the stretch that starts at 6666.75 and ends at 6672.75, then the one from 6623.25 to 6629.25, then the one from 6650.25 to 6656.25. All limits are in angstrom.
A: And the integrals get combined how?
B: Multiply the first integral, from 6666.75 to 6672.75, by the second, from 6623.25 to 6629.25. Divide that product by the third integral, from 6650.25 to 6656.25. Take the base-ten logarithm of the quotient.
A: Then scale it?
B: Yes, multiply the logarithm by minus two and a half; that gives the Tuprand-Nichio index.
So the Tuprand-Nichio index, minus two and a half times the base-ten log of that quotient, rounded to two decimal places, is -7.63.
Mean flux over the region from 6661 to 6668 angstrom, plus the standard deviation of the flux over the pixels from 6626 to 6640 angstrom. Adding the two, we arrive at 161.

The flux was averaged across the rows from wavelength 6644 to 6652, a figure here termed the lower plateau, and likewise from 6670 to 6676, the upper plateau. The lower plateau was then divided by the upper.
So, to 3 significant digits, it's 1.05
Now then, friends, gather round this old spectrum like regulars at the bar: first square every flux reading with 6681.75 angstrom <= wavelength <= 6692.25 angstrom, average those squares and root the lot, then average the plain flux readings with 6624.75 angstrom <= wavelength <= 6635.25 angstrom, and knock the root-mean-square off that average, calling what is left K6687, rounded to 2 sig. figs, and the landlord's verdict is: 34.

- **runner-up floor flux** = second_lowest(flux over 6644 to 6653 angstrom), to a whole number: 150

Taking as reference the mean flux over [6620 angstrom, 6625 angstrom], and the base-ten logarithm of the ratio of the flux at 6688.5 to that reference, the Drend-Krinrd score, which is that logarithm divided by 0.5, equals -0.20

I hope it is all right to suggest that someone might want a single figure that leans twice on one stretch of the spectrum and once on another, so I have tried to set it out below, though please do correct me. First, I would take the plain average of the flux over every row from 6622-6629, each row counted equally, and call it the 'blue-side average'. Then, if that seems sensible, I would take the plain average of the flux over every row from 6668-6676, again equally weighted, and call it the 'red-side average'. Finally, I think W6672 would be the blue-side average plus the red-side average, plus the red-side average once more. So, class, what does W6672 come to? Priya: 487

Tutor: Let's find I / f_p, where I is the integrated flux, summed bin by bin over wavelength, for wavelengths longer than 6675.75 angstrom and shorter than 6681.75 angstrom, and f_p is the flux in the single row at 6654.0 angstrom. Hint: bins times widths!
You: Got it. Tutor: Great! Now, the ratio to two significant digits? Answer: 6.2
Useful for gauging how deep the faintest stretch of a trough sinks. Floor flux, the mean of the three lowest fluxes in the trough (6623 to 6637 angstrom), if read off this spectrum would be 167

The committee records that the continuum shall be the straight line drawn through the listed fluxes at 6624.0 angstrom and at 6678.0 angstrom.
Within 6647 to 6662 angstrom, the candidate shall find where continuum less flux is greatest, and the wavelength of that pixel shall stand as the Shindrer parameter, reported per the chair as 6652.5 angstrom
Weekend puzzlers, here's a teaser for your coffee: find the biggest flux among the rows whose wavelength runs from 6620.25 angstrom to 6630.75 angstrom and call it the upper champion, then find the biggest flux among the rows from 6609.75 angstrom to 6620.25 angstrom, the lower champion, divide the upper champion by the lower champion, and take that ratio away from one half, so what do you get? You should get -0.462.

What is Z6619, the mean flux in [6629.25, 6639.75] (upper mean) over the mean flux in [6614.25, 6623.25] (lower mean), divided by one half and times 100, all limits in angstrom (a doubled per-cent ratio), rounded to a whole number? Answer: 192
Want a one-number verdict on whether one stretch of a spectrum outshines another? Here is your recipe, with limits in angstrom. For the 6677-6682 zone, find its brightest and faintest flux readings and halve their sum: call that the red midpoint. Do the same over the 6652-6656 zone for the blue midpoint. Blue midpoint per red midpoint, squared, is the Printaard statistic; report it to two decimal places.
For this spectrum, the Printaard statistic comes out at 0.99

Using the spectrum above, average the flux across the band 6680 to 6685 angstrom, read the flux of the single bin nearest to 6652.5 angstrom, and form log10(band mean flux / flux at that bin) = -0.02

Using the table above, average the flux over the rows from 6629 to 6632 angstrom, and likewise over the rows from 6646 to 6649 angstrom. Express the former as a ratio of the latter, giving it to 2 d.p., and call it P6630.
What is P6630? 1.02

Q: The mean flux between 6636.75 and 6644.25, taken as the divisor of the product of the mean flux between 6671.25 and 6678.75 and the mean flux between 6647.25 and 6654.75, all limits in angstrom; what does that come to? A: 139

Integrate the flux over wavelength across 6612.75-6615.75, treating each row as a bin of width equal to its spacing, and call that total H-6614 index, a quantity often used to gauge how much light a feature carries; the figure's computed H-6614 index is 549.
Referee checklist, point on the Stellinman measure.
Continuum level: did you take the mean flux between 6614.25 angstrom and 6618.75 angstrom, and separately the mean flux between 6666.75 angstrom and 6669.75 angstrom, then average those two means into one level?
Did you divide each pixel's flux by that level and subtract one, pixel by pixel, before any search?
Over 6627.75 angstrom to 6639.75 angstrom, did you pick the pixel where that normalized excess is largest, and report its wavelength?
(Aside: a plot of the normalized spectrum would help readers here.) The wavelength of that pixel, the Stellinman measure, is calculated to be 6631.5 angstrom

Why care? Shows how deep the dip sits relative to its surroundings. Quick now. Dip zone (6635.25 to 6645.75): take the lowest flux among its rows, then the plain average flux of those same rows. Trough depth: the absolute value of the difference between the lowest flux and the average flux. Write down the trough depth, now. 1.4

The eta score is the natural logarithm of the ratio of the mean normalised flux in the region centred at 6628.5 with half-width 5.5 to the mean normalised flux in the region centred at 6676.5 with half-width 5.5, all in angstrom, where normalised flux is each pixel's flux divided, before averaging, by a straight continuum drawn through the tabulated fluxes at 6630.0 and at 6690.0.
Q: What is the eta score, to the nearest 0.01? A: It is -0.04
